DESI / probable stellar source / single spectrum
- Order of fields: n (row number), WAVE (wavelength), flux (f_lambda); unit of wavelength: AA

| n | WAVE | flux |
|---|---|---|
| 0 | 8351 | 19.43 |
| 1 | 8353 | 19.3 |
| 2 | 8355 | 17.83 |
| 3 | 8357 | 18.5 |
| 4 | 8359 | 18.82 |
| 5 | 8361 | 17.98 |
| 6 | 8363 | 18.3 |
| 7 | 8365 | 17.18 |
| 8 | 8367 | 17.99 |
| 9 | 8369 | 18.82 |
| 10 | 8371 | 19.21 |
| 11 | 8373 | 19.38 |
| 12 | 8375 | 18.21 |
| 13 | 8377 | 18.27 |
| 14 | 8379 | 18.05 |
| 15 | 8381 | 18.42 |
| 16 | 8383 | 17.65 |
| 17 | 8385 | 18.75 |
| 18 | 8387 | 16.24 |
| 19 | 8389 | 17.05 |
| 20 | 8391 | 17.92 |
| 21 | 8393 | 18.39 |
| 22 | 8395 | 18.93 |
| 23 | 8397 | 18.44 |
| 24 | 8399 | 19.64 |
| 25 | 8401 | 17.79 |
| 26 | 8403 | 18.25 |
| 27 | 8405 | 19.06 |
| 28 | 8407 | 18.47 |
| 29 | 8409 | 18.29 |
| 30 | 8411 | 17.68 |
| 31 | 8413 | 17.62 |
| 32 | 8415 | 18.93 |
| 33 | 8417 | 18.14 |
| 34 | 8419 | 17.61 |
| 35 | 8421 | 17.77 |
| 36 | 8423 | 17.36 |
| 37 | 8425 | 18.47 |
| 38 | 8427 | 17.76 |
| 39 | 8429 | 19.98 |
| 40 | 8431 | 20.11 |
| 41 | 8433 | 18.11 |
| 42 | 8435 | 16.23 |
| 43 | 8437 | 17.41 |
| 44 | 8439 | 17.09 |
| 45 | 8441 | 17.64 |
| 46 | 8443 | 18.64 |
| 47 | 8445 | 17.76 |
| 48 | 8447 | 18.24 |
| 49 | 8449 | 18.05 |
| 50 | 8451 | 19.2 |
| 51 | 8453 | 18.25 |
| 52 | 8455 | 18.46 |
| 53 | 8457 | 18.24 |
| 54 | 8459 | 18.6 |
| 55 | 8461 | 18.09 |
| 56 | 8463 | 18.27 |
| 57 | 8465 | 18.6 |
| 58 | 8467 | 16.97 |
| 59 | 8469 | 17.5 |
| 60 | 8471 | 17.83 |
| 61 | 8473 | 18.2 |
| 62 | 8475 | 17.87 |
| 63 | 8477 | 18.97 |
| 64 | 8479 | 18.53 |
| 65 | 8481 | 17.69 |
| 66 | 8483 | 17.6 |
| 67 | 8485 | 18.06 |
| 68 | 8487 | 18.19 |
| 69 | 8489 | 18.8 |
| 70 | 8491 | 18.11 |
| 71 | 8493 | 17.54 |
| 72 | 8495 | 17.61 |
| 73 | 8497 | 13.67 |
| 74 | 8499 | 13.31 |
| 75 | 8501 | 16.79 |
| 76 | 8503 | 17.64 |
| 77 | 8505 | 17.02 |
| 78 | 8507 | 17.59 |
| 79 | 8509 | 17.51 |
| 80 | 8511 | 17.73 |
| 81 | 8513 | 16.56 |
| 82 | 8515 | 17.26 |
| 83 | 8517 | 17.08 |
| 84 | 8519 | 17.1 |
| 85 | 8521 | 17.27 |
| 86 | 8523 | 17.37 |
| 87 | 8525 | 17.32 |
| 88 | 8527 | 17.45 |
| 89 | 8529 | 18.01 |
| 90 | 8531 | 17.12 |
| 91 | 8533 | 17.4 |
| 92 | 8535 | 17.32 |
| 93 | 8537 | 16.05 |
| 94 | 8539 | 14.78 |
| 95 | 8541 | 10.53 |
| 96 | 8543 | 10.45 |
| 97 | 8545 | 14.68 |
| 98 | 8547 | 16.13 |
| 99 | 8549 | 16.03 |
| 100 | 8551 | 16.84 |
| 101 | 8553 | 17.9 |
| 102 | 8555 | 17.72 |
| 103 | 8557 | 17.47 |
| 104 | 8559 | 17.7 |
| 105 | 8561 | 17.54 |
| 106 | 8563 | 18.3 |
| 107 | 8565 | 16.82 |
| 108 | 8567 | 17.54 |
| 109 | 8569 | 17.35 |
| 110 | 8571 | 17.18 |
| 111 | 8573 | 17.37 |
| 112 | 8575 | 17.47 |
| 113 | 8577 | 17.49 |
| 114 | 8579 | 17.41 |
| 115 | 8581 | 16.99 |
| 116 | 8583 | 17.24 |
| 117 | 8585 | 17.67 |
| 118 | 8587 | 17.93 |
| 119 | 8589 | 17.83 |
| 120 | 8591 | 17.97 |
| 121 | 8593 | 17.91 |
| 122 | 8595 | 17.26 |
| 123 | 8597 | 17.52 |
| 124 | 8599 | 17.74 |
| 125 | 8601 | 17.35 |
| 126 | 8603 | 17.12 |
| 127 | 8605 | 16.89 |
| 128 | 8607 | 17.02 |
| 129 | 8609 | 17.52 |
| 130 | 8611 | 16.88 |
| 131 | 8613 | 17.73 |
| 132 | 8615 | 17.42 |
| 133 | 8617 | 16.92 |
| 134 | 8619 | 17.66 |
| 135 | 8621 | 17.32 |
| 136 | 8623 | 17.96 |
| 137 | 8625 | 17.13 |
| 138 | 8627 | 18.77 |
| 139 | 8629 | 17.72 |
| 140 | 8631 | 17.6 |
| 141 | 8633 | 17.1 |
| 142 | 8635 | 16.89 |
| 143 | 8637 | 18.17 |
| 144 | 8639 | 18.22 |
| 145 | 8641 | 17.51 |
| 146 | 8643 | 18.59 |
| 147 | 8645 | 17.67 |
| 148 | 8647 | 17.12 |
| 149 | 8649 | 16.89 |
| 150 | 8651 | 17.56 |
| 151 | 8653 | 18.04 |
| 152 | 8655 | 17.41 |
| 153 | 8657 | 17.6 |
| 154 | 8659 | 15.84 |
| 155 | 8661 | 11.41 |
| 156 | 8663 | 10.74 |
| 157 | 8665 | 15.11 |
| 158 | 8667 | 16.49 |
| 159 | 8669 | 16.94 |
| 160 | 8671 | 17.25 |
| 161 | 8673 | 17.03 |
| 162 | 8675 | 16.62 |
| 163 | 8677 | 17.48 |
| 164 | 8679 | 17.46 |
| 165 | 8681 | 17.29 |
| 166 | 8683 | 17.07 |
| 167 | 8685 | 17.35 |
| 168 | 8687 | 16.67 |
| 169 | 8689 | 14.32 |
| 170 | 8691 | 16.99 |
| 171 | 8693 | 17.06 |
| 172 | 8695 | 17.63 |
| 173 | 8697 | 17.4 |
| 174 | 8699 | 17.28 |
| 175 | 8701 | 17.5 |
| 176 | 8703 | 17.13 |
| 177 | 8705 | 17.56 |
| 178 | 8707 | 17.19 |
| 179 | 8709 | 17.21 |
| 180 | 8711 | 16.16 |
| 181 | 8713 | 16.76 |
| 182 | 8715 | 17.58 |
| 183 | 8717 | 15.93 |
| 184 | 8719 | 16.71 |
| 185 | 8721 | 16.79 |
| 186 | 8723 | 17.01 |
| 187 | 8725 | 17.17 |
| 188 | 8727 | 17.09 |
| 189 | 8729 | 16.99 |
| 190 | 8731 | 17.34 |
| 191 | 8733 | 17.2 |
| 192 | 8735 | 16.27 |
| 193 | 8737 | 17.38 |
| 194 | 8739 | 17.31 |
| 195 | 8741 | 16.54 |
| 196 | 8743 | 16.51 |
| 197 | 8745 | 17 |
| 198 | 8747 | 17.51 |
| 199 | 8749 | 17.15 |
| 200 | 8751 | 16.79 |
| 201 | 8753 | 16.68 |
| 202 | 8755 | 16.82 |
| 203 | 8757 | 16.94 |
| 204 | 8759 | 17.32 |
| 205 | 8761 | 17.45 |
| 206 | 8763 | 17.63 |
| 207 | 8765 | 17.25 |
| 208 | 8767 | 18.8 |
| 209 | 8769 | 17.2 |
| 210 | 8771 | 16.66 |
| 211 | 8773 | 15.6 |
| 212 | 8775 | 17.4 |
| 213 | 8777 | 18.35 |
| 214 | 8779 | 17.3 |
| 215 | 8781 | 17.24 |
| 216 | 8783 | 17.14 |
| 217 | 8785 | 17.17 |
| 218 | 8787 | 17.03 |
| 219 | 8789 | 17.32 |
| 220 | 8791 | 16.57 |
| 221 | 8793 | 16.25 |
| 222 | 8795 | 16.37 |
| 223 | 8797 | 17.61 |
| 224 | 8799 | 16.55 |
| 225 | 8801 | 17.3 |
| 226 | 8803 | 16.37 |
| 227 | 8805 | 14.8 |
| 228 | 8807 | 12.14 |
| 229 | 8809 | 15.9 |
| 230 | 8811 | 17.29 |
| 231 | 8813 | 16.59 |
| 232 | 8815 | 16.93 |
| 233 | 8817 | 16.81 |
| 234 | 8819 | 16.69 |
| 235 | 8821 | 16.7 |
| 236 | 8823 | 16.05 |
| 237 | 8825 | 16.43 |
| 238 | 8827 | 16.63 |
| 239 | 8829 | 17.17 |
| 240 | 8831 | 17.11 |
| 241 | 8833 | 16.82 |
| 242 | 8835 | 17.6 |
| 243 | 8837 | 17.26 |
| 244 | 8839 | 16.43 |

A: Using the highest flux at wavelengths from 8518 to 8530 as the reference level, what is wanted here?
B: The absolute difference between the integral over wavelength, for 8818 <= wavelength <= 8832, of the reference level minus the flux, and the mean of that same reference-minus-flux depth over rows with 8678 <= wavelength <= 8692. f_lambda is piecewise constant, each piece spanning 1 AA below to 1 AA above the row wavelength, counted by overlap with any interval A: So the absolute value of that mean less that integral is 17.3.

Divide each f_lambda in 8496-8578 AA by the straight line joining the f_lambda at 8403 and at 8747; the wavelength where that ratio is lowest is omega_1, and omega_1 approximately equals 8543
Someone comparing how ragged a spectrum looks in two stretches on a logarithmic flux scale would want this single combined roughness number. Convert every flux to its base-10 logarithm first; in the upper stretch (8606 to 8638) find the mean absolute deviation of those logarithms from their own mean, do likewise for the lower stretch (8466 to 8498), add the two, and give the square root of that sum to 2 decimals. 0.16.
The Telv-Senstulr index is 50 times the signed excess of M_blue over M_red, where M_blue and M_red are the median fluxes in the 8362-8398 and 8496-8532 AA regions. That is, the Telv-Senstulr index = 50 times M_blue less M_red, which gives 51.0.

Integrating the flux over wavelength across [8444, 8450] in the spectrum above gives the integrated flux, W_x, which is 108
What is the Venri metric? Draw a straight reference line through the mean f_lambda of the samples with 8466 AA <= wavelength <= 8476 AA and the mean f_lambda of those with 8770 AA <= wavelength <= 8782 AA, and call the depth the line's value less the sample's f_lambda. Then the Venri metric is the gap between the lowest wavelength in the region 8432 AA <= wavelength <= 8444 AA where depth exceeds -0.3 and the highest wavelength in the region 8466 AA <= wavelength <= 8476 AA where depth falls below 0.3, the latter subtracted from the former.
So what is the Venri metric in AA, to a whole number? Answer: -40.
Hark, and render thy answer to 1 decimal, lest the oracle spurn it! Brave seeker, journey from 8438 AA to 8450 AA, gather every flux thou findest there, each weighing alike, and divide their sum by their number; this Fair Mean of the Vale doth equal 17.9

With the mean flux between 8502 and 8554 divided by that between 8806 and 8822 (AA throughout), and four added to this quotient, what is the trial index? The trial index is 5.02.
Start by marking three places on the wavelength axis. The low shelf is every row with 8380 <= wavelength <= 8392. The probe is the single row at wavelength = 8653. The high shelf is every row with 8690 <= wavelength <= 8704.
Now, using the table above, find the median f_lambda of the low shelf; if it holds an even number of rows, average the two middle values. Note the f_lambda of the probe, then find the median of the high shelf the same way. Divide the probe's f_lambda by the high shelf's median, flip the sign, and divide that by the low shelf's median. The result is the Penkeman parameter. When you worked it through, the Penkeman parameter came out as -0.0587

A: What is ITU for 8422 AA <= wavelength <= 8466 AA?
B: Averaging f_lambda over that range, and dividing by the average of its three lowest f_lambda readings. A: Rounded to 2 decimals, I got 1.08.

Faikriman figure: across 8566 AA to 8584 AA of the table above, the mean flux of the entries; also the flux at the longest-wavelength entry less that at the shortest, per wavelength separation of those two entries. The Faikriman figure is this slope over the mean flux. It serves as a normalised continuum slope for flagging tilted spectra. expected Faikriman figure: -0.0011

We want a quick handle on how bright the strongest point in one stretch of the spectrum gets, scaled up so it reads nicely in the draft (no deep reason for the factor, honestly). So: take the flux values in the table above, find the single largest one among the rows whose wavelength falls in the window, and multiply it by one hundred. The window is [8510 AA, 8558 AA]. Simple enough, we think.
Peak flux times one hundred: 1801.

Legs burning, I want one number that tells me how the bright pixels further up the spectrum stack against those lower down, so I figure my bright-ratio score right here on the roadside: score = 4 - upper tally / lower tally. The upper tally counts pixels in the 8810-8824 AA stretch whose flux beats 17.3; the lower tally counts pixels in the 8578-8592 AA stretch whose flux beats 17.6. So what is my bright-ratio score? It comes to 4.00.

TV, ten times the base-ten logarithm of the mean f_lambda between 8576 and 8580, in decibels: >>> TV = 12.4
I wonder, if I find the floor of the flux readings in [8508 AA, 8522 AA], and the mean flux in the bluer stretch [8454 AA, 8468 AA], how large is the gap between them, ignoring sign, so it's 1.6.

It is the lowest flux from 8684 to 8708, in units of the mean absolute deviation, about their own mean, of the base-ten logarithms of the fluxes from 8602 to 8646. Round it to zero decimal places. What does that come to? 1354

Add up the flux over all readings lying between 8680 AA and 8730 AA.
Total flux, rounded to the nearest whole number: 424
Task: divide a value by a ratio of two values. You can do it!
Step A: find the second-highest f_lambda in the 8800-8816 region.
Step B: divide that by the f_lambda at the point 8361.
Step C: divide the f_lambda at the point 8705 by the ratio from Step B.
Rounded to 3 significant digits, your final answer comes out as 18.3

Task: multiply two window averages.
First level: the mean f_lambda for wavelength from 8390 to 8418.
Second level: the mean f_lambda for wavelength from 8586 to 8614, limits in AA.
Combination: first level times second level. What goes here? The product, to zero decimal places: 322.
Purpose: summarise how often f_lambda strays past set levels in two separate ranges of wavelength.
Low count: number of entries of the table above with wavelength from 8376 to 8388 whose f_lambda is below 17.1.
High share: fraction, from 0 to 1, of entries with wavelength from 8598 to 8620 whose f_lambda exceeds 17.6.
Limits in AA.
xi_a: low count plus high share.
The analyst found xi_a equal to 1.3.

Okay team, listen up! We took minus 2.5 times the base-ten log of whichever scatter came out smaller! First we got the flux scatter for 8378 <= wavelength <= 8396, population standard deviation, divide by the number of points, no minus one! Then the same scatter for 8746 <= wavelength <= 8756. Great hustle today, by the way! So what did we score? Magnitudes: 1.3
